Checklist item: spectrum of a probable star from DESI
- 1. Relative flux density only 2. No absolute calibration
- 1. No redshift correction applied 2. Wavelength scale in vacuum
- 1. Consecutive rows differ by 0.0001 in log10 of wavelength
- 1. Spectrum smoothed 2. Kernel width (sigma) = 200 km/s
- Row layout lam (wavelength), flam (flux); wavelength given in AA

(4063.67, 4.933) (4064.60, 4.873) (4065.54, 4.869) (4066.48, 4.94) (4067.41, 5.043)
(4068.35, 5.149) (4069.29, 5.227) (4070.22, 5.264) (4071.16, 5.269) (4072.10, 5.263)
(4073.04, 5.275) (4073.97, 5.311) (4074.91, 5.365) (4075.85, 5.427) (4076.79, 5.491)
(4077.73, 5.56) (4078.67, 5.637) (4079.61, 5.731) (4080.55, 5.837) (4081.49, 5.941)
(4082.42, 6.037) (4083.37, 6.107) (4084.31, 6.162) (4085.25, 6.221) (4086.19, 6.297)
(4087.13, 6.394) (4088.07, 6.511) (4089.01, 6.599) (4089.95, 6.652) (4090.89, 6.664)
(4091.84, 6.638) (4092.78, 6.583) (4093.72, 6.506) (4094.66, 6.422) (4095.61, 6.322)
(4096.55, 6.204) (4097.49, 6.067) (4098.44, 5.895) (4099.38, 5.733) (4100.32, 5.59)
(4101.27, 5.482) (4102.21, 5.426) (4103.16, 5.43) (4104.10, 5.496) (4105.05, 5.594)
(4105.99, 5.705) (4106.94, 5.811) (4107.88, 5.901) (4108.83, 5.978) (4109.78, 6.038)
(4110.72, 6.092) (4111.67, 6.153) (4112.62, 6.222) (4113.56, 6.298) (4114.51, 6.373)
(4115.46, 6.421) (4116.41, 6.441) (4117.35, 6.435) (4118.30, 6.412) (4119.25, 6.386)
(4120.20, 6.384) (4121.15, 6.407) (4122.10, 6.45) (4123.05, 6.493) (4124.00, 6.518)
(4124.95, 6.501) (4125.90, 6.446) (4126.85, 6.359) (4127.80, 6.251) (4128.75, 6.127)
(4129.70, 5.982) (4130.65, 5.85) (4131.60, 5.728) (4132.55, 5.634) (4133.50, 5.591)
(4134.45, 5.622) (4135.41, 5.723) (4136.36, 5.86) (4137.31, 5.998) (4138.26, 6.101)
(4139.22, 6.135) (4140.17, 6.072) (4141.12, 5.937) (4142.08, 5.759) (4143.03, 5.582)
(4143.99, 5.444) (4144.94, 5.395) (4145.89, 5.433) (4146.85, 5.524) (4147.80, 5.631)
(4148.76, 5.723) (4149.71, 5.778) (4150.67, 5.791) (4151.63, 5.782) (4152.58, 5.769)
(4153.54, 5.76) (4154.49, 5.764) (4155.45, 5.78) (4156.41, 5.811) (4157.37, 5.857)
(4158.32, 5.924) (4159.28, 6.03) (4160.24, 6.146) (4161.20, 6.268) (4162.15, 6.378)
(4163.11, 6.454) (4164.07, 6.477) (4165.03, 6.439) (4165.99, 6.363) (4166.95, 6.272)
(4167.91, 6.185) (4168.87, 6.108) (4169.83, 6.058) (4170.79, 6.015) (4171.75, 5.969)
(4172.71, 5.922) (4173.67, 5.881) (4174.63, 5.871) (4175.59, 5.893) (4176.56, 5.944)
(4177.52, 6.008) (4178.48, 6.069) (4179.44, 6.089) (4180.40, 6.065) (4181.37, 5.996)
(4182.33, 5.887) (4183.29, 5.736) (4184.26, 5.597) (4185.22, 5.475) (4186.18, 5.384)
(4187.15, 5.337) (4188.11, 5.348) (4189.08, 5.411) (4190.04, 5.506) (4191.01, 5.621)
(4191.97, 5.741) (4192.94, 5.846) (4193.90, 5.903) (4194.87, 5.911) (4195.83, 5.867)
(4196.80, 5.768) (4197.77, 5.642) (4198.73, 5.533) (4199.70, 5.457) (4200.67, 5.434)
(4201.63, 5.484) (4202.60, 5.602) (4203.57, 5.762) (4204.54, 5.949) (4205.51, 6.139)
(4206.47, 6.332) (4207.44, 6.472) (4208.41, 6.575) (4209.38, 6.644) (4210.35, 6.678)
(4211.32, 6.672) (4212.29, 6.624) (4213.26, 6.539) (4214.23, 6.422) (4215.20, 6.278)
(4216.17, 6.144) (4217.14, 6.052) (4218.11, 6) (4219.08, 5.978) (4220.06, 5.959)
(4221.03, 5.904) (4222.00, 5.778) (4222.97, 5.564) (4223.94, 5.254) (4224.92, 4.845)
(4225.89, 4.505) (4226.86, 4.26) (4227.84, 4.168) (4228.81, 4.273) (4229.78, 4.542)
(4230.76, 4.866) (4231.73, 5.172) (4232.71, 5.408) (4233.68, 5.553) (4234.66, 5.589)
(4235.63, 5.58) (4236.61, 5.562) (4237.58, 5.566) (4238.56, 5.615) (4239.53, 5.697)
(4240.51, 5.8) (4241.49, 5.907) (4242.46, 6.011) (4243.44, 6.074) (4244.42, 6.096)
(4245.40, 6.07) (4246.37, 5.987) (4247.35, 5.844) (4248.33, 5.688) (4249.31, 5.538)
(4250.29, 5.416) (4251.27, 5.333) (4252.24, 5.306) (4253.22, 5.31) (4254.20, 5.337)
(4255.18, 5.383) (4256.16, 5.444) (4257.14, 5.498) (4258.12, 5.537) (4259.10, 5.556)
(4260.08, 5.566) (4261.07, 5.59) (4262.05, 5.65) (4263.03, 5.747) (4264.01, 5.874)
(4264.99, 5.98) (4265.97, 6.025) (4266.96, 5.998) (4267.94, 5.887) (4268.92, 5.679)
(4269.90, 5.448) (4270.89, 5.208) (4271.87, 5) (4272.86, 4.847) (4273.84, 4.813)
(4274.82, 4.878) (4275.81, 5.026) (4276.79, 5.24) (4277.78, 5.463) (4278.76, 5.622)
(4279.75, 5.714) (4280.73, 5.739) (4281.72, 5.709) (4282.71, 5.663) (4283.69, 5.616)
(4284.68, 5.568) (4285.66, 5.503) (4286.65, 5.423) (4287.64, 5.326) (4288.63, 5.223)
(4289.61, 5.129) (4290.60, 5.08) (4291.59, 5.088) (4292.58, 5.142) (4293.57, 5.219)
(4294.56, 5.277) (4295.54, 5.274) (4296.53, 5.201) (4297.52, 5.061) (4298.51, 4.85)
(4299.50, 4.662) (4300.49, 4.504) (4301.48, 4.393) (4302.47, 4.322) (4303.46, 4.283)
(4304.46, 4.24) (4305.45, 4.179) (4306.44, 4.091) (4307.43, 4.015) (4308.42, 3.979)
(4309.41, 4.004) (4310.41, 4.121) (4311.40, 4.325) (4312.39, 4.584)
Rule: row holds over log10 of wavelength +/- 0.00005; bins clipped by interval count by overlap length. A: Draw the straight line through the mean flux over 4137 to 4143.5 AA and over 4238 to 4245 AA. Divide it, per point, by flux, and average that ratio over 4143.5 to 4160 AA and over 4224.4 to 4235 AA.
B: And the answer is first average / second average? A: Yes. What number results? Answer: 0.84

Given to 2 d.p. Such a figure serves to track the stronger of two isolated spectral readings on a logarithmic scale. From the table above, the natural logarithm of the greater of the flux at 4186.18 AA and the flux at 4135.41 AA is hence 1.74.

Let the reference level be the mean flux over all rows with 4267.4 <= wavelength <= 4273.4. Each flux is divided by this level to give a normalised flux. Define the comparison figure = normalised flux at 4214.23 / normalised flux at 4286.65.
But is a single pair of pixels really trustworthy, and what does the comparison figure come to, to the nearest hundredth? 1.18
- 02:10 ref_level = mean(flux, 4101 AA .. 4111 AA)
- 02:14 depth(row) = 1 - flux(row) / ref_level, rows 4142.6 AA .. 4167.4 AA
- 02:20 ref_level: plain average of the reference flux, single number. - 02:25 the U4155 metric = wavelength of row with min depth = 4164.07 AA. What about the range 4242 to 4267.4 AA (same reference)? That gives 4244.42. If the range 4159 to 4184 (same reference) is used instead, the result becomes 4164.07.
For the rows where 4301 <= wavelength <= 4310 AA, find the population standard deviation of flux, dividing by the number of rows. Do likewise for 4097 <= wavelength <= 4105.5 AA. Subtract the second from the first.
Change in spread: -0.1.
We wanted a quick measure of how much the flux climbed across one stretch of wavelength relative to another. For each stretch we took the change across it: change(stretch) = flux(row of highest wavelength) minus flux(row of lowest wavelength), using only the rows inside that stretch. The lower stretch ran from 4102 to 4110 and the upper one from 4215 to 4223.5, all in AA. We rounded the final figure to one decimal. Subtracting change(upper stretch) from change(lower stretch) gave 1.3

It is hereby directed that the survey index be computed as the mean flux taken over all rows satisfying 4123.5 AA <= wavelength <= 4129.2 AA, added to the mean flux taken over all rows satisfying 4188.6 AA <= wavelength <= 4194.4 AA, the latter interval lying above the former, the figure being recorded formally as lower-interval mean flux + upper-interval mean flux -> 12.0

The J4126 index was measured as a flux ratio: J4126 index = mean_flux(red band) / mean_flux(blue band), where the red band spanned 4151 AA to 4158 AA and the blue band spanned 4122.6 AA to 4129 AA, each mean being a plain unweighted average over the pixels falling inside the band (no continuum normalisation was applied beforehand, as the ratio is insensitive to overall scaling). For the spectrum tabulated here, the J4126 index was 0.91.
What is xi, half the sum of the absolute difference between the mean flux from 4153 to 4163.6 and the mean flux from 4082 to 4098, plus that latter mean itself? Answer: 3.4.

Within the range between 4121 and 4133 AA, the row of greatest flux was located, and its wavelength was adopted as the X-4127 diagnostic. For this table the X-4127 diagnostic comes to 4124.00 AA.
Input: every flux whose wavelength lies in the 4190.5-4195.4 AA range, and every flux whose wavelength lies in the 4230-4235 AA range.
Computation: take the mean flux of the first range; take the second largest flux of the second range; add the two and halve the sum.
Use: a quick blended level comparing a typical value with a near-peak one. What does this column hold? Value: 5.7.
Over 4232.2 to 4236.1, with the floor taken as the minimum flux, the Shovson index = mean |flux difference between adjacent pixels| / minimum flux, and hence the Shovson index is 0.012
